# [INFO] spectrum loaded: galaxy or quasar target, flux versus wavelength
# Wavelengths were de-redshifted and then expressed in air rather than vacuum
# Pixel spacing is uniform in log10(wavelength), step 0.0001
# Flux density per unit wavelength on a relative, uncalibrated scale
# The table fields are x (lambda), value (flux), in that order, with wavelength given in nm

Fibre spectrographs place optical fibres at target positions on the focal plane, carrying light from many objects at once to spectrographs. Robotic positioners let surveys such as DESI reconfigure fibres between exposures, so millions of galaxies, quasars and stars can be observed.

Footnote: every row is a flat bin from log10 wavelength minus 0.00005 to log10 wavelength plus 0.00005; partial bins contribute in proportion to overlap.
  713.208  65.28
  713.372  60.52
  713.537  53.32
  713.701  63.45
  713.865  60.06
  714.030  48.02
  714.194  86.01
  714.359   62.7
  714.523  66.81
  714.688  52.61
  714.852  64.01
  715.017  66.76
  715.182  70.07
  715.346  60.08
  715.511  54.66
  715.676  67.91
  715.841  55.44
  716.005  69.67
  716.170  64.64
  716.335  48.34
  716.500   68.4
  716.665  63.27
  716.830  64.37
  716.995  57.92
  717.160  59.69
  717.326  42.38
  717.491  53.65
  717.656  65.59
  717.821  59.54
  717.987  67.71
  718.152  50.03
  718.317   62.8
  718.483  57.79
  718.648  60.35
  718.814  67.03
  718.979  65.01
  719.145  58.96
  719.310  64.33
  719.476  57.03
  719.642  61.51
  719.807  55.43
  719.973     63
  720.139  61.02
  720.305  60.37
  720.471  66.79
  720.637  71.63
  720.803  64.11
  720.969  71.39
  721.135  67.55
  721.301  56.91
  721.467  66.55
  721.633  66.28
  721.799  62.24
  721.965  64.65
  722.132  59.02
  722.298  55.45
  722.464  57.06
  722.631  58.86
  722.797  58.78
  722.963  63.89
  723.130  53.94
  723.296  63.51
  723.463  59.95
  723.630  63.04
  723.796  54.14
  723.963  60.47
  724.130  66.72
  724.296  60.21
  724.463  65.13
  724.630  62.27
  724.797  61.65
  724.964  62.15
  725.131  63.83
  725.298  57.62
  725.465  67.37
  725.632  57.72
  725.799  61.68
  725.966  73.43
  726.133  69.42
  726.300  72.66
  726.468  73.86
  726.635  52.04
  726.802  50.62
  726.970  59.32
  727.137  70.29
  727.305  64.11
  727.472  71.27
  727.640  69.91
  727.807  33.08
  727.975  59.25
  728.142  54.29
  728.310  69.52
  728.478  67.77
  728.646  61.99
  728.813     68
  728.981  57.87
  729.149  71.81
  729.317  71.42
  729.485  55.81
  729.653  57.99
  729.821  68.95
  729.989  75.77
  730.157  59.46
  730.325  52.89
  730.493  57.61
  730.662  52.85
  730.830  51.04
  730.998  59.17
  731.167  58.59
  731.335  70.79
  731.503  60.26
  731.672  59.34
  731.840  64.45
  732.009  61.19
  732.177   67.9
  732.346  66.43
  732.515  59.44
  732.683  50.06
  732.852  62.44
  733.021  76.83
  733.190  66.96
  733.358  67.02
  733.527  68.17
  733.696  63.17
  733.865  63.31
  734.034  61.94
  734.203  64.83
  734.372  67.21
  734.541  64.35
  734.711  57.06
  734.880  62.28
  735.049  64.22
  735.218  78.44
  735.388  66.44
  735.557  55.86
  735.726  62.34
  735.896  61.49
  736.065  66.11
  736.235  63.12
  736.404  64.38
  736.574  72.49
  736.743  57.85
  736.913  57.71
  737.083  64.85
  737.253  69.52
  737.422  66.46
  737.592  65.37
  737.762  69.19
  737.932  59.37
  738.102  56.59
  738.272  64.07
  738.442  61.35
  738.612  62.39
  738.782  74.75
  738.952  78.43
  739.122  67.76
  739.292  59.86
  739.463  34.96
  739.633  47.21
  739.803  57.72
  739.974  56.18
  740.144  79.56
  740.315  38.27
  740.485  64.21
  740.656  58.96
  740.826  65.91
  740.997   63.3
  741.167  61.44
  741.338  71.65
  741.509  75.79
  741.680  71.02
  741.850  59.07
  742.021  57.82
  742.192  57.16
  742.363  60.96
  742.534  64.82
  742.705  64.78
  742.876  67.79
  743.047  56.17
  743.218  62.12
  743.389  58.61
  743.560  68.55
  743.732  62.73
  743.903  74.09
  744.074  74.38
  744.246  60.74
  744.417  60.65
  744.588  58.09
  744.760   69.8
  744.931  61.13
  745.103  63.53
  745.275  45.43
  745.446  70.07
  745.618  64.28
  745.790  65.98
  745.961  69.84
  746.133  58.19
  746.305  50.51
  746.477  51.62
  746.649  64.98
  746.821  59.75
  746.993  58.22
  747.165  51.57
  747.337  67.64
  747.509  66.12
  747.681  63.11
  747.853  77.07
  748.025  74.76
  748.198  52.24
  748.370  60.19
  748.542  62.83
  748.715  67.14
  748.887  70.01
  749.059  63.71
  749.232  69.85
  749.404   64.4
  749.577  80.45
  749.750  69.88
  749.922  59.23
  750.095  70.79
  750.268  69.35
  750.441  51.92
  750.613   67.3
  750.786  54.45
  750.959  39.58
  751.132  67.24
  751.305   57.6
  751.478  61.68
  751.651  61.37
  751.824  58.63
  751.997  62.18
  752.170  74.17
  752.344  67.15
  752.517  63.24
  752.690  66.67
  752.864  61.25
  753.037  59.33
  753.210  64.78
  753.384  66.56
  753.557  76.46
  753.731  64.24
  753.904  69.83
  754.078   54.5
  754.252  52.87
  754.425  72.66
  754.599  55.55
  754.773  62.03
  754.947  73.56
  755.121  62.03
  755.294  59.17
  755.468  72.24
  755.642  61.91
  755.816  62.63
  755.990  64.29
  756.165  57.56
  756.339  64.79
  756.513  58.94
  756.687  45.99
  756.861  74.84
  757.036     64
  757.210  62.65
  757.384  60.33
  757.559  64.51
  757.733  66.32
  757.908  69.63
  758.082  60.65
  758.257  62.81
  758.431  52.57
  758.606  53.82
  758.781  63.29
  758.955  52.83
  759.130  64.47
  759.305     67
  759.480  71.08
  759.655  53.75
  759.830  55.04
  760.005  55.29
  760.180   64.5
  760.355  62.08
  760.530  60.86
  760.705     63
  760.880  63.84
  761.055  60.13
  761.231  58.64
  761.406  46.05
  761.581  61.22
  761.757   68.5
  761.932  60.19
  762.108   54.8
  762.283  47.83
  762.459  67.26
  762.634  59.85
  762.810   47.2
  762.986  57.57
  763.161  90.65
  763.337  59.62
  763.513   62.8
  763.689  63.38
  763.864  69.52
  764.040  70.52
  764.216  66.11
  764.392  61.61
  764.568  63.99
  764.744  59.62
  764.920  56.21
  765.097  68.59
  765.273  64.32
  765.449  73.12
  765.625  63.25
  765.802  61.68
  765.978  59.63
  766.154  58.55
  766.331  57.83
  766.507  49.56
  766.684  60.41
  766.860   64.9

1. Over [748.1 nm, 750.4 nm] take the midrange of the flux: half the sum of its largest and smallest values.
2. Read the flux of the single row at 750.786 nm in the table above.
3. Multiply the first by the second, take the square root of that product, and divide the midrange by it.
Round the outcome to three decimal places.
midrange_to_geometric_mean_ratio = 1.104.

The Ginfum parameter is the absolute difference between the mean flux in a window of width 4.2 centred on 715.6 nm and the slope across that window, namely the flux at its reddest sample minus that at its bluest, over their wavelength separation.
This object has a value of 58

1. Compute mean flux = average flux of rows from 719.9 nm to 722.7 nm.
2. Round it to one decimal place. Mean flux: 63.1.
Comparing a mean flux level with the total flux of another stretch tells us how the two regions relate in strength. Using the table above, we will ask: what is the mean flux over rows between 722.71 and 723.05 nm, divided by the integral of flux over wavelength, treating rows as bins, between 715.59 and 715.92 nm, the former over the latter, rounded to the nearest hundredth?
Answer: 3.02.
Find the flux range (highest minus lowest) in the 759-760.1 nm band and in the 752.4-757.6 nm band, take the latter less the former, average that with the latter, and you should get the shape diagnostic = 22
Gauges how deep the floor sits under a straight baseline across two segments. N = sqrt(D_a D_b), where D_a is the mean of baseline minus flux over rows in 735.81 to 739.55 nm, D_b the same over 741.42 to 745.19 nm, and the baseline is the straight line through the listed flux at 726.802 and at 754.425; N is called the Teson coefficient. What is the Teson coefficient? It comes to 1.1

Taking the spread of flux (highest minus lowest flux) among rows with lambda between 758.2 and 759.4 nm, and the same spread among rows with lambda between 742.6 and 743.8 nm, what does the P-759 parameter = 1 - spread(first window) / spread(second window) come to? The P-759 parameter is -0.2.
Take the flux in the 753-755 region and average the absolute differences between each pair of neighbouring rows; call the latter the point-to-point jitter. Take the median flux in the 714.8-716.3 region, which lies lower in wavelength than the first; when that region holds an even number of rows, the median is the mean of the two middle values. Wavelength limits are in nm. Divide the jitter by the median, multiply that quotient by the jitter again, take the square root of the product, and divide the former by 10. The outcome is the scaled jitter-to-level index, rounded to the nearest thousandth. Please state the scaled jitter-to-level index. 0.121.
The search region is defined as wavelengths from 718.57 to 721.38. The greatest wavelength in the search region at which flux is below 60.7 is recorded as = 721.301 nm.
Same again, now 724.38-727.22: 726.970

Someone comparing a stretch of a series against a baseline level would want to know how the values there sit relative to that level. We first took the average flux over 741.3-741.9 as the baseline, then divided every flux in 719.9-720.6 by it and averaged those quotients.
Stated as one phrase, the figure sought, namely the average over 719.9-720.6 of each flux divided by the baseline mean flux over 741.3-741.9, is 0.91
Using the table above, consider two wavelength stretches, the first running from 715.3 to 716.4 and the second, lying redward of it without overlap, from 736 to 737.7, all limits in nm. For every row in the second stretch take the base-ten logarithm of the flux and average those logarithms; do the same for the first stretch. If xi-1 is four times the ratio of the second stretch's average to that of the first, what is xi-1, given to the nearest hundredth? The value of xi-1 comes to 4.08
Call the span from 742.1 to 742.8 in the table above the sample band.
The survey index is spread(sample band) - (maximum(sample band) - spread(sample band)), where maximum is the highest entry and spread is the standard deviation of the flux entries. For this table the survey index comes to -58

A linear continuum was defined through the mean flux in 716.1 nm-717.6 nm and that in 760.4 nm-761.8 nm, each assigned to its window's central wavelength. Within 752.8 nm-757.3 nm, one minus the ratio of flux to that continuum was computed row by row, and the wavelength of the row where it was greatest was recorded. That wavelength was 756.687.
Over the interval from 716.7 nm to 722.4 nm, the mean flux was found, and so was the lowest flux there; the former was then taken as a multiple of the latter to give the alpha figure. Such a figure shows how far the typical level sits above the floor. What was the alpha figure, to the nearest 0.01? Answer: 1.45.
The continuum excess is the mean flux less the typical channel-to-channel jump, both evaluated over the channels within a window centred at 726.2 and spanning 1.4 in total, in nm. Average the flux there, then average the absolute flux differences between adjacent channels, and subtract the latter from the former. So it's 57.2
